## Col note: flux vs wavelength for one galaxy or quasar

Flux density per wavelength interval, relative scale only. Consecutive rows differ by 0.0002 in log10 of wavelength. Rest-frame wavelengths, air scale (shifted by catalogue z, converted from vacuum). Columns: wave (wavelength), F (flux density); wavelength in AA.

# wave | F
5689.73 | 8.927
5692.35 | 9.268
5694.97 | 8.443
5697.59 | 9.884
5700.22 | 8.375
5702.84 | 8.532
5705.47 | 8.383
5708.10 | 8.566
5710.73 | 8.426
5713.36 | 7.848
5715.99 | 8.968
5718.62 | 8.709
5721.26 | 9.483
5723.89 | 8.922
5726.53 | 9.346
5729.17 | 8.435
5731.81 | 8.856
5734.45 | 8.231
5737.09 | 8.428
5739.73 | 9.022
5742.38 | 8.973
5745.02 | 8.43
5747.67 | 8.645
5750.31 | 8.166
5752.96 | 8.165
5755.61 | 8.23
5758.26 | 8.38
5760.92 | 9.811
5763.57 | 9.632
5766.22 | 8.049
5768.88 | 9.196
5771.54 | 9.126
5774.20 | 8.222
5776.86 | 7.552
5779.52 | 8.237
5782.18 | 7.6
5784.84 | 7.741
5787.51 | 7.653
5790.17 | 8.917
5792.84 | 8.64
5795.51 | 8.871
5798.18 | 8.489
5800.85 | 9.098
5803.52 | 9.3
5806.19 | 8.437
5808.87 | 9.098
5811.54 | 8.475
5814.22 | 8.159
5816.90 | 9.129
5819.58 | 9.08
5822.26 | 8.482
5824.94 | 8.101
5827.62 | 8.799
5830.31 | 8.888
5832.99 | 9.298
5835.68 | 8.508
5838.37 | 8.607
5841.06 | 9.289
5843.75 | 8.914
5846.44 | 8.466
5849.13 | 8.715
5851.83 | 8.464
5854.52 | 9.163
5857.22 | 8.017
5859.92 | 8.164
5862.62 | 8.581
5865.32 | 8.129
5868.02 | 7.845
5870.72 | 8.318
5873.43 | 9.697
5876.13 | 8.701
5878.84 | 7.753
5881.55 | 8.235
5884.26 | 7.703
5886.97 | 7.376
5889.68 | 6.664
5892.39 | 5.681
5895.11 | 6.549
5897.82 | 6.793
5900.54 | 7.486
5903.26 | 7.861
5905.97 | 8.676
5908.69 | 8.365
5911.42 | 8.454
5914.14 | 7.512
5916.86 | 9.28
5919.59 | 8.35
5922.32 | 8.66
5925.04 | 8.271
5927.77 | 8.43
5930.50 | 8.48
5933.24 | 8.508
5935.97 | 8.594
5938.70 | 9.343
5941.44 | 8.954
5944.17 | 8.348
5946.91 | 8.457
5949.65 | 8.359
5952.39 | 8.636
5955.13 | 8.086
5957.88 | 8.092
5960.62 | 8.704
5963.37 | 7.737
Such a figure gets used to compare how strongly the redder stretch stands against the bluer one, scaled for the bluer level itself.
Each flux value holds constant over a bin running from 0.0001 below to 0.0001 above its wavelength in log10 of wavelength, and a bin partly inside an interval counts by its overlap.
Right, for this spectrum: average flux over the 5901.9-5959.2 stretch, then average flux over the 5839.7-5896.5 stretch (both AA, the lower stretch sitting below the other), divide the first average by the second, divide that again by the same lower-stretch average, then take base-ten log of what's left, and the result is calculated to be -0.891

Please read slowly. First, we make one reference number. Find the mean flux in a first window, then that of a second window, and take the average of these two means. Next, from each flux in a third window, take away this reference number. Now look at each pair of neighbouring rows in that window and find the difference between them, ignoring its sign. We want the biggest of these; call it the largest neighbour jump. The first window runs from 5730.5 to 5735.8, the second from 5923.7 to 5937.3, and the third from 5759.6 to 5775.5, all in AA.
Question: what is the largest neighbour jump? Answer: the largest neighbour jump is 1.6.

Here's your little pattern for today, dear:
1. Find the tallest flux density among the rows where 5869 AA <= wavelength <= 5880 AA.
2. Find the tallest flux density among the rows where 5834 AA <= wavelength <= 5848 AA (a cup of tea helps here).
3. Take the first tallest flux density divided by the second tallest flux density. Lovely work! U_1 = 1.04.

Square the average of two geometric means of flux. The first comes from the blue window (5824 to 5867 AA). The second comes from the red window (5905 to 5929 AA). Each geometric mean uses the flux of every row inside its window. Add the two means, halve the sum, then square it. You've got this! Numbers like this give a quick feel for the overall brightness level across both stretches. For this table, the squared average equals 72.7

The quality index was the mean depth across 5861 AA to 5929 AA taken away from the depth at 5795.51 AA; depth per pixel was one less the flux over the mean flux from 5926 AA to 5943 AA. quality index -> -0.103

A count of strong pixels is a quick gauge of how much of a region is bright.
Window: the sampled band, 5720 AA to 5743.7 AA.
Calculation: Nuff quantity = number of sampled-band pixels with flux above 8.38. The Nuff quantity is 8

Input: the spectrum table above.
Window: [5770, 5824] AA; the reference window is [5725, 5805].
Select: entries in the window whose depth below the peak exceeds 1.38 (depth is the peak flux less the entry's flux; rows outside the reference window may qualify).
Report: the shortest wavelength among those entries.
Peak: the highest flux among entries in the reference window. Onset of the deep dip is 5774.20 AA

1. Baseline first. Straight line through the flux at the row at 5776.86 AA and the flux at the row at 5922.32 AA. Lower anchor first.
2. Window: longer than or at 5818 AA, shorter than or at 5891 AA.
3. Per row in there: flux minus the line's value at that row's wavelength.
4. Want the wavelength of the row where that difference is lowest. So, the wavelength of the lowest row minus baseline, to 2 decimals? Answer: 5889.68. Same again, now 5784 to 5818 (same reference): 5787.51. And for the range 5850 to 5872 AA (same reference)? 5868.02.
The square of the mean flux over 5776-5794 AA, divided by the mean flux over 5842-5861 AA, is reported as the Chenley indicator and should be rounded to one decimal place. 7.6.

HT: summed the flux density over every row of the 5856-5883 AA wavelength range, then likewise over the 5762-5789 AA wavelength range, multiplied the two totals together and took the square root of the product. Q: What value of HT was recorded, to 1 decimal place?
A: 83.2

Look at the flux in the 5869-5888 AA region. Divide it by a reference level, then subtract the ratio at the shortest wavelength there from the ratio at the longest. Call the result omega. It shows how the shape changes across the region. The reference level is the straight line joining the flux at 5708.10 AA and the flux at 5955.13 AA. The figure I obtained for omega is -0.111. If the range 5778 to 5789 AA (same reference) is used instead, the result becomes -0.068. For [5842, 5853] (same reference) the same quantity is -0.052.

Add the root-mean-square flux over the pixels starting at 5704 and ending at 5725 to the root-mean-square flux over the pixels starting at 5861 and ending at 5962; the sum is 16.9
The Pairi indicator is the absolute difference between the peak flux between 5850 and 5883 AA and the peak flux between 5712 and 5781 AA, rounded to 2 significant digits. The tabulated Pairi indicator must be 0.11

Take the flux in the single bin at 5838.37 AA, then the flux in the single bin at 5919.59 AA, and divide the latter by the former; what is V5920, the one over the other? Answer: 0.97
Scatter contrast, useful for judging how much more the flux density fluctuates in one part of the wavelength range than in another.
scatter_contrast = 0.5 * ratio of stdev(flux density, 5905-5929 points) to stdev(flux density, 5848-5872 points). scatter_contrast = 0.57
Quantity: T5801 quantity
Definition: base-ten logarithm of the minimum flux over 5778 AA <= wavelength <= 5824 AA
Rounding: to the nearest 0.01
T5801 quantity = 0.88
